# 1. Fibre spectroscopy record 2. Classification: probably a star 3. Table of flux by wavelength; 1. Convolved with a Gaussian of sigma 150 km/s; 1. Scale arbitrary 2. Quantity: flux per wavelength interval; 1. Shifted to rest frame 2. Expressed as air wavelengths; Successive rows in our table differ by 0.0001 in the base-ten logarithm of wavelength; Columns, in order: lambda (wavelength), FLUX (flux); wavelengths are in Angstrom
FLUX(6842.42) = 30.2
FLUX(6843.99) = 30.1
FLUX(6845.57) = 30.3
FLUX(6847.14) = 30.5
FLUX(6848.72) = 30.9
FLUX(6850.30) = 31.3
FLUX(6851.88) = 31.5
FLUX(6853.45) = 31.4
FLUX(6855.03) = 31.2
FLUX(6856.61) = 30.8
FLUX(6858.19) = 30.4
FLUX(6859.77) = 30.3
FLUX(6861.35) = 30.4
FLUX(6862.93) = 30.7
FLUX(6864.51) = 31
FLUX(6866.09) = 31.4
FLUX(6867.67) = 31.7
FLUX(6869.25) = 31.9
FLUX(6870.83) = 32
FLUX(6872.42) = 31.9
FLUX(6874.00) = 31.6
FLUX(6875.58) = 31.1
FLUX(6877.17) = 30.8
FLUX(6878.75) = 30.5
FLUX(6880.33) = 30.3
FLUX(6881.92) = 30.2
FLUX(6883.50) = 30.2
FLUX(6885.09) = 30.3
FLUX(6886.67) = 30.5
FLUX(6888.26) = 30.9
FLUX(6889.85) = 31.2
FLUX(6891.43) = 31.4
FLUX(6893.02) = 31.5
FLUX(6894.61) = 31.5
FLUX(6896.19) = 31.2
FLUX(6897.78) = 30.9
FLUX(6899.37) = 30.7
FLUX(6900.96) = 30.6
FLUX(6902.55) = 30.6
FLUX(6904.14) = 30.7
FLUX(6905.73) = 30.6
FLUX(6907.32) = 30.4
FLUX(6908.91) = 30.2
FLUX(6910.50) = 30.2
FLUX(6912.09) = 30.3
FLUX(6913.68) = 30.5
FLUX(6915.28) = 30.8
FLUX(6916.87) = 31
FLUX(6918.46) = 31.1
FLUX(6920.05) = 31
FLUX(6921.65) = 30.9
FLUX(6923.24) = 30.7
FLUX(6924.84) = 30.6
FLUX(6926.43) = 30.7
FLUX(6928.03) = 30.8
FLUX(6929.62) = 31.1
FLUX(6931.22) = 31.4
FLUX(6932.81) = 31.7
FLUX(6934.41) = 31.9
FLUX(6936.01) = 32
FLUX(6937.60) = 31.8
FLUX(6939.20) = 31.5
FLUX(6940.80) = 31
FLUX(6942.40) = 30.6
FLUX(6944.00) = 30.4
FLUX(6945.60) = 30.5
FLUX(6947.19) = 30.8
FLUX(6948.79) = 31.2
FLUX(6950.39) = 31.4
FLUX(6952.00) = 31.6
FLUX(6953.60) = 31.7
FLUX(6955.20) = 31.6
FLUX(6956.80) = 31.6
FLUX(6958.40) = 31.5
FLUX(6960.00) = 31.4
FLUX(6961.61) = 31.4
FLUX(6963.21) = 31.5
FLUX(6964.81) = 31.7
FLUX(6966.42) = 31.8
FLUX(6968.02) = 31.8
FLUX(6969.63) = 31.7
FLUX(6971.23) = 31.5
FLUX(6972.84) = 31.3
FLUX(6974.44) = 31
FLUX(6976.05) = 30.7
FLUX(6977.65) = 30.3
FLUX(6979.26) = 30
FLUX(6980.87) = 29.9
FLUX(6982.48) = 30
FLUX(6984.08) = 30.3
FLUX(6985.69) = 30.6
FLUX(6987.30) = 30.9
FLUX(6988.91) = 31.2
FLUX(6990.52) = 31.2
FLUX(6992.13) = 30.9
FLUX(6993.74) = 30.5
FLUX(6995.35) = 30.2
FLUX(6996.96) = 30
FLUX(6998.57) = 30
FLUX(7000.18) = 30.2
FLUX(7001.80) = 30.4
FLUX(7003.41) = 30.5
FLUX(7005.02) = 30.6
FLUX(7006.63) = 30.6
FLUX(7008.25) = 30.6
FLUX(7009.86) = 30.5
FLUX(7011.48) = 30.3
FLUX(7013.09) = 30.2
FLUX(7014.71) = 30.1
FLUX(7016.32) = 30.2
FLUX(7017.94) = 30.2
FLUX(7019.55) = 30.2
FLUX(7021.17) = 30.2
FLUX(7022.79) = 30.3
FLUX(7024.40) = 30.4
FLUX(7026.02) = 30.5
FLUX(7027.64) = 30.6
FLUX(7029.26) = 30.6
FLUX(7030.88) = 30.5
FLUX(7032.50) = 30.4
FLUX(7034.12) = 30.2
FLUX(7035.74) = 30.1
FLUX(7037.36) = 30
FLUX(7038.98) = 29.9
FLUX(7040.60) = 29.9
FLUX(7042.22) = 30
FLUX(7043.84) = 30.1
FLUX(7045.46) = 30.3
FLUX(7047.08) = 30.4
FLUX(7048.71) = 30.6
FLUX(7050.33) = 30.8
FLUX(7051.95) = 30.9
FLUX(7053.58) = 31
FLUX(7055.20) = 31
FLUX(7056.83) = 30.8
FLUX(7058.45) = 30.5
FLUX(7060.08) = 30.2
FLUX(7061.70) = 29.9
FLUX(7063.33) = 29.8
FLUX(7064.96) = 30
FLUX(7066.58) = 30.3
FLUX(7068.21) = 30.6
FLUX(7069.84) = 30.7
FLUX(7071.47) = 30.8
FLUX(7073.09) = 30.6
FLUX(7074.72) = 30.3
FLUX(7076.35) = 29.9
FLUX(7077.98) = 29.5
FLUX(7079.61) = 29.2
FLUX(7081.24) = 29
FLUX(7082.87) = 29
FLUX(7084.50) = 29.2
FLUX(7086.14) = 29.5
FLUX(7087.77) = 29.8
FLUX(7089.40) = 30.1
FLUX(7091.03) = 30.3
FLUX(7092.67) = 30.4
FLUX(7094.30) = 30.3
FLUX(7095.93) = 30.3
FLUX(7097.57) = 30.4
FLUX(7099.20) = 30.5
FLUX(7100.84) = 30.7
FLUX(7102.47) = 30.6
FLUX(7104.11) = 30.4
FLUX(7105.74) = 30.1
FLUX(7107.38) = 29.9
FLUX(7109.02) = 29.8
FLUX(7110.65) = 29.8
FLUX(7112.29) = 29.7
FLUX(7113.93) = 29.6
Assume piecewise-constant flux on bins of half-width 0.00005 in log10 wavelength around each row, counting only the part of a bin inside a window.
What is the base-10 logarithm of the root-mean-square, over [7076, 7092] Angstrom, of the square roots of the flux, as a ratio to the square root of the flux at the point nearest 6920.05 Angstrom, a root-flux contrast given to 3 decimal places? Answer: -0.010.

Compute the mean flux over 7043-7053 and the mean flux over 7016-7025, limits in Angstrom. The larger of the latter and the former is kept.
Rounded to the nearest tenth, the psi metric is 30.5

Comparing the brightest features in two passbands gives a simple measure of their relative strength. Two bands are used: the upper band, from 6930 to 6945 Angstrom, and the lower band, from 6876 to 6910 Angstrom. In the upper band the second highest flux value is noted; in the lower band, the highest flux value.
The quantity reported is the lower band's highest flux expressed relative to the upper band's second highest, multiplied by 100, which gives 99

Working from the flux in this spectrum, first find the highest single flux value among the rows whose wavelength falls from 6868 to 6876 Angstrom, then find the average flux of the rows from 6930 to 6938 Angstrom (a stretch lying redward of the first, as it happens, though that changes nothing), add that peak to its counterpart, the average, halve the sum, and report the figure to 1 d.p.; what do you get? 31.9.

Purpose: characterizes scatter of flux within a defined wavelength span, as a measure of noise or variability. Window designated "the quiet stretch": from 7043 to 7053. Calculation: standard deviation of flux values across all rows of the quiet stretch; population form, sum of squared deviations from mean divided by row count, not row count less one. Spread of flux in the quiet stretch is 0.28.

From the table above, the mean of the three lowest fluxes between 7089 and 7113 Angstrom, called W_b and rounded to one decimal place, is 29.8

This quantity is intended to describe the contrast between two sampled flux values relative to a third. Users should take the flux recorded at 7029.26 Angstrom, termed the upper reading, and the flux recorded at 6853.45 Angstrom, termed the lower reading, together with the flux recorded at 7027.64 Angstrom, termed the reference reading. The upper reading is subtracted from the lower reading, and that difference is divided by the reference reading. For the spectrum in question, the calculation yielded 0.026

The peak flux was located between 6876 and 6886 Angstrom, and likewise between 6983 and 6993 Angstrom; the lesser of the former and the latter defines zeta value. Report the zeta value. 30.8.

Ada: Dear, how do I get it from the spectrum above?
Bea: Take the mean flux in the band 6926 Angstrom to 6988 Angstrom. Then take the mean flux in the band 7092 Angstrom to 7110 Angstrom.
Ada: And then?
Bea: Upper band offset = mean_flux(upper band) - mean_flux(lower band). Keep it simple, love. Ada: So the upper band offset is -0.83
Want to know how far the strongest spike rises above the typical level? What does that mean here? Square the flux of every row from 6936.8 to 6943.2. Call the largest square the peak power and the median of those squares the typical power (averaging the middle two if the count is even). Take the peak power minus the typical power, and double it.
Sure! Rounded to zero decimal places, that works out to 69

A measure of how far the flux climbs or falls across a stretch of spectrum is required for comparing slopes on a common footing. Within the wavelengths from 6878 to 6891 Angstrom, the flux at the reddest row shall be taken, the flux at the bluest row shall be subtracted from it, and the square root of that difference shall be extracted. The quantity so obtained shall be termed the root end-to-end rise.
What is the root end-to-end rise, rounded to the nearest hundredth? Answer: 0.84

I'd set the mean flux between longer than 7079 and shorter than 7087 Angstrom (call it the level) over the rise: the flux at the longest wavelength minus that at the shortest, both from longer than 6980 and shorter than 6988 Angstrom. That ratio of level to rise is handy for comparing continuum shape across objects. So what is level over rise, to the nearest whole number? 29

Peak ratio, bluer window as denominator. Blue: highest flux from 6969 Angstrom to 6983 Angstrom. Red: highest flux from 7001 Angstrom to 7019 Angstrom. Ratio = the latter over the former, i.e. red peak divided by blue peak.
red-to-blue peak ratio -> 0.97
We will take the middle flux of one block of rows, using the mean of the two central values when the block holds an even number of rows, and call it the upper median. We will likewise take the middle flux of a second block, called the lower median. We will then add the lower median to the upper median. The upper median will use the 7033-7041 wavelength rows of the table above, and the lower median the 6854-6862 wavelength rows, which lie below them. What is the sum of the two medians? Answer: 60.4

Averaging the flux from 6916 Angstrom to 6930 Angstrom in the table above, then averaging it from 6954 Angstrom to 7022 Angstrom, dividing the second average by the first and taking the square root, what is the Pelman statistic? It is 0.998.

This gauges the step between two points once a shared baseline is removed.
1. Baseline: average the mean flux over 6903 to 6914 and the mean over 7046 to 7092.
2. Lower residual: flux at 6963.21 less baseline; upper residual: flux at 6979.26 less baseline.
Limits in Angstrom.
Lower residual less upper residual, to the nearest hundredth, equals 1.50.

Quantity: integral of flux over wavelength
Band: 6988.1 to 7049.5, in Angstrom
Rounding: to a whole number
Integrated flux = 1864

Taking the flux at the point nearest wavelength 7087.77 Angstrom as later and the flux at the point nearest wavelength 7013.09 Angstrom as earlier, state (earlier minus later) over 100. 0.004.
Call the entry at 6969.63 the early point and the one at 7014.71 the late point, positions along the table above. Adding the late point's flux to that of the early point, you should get 61.8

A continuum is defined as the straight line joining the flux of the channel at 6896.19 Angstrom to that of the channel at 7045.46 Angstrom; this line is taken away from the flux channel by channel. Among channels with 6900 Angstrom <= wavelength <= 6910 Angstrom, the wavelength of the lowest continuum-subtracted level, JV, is 6908.91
